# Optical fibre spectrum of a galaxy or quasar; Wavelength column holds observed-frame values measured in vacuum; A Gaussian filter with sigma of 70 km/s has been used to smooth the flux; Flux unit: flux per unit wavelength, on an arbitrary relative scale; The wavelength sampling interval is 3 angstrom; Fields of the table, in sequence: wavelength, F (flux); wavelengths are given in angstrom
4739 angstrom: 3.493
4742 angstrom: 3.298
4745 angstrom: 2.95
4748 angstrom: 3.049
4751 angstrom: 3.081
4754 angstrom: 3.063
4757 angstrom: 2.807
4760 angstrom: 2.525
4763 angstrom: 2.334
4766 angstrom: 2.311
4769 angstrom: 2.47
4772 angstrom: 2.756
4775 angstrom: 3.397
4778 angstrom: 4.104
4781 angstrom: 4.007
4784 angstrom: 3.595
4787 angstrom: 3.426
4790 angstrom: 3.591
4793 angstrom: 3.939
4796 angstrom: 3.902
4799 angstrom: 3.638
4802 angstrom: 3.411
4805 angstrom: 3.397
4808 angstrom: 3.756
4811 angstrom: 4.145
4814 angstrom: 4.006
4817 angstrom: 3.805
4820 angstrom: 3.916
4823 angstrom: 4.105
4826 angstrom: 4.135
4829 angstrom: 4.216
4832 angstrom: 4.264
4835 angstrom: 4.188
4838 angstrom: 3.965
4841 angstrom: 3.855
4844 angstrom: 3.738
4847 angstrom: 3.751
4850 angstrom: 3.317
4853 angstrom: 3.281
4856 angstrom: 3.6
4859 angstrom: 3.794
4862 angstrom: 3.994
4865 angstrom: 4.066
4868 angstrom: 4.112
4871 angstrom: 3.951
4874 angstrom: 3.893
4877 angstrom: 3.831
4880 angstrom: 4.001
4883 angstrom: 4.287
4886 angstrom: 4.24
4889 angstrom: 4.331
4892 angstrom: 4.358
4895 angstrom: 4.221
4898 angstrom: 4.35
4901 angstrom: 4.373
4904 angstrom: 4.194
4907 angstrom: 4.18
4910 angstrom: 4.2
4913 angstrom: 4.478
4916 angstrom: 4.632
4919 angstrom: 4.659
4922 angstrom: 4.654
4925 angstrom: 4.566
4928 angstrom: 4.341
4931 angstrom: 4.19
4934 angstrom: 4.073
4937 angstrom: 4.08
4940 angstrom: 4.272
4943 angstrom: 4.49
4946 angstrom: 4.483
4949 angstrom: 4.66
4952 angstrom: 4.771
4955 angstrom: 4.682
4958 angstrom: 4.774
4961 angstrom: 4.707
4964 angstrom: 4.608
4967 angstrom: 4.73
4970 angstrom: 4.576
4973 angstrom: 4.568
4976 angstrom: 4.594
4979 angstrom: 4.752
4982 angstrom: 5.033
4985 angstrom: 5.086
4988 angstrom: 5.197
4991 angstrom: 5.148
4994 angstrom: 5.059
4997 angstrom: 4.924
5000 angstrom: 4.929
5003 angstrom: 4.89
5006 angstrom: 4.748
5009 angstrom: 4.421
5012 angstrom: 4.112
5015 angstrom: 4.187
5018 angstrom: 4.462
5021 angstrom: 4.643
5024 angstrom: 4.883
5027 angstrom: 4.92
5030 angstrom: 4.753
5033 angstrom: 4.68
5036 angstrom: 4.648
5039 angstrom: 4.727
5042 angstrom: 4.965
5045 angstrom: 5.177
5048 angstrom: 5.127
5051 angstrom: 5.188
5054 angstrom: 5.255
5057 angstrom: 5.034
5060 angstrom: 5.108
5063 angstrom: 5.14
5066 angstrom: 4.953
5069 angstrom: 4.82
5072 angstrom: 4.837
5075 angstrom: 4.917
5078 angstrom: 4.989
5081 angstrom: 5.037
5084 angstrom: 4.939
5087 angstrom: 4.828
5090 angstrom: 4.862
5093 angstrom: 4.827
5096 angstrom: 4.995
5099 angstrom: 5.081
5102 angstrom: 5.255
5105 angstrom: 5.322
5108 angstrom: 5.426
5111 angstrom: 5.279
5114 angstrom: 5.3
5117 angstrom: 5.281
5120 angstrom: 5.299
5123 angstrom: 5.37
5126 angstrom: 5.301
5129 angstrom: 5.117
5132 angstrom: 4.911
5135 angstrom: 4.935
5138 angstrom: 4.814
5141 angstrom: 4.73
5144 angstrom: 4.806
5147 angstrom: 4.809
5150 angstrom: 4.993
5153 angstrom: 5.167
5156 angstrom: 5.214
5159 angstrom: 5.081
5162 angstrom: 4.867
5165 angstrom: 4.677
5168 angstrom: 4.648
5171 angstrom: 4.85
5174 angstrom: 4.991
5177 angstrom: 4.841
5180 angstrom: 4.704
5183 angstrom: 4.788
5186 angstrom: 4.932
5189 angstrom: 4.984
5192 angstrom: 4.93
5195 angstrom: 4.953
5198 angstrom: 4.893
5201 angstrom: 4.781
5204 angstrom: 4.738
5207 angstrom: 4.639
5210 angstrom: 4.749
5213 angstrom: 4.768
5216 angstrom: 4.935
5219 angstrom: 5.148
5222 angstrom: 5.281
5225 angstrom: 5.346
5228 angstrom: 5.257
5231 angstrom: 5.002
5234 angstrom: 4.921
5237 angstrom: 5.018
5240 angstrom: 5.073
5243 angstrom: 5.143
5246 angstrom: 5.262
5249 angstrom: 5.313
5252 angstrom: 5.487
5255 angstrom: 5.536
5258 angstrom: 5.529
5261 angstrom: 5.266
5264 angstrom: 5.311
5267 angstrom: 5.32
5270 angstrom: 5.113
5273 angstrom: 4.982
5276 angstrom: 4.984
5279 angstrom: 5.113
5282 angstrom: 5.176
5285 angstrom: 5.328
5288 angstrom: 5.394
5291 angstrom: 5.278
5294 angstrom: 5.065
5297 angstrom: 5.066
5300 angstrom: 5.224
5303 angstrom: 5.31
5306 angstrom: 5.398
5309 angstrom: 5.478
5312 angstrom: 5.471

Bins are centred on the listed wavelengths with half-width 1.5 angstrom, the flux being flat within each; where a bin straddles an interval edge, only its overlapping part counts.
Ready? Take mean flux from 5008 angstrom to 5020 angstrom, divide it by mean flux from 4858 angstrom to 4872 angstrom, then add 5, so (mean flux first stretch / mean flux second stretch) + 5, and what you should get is 6.08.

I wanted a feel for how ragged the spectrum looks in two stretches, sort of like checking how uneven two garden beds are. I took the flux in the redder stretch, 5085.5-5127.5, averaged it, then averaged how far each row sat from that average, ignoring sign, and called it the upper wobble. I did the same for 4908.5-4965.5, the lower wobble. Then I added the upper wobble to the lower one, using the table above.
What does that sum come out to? 0.37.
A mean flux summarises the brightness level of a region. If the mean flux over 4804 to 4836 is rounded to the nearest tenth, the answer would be 4.0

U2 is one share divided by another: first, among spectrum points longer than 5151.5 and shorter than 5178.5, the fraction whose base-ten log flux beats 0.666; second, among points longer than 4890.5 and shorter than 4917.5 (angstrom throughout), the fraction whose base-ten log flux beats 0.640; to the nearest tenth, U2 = 3.0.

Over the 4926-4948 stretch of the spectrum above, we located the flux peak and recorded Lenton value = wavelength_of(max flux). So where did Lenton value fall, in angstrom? 4943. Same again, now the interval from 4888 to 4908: 4901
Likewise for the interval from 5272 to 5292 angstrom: 5288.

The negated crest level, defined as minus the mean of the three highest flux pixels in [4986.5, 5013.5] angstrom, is -5.1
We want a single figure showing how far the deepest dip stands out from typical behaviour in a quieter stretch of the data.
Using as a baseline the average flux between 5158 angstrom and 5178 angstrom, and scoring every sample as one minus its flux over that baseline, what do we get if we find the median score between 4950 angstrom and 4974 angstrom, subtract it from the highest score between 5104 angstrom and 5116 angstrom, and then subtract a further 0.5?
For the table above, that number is -0.62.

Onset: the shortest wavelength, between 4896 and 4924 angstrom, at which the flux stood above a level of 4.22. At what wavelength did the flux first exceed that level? 4898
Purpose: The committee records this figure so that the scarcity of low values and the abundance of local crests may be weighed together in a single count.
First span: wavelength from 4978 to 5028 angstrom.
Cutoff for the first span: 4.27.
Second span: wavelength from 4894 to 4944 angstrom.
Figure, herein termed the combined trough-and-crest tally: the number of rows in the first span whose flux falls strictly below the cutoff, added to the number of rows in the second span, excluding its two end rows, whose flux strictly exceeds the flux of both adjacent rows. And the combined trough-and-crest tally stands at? 4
